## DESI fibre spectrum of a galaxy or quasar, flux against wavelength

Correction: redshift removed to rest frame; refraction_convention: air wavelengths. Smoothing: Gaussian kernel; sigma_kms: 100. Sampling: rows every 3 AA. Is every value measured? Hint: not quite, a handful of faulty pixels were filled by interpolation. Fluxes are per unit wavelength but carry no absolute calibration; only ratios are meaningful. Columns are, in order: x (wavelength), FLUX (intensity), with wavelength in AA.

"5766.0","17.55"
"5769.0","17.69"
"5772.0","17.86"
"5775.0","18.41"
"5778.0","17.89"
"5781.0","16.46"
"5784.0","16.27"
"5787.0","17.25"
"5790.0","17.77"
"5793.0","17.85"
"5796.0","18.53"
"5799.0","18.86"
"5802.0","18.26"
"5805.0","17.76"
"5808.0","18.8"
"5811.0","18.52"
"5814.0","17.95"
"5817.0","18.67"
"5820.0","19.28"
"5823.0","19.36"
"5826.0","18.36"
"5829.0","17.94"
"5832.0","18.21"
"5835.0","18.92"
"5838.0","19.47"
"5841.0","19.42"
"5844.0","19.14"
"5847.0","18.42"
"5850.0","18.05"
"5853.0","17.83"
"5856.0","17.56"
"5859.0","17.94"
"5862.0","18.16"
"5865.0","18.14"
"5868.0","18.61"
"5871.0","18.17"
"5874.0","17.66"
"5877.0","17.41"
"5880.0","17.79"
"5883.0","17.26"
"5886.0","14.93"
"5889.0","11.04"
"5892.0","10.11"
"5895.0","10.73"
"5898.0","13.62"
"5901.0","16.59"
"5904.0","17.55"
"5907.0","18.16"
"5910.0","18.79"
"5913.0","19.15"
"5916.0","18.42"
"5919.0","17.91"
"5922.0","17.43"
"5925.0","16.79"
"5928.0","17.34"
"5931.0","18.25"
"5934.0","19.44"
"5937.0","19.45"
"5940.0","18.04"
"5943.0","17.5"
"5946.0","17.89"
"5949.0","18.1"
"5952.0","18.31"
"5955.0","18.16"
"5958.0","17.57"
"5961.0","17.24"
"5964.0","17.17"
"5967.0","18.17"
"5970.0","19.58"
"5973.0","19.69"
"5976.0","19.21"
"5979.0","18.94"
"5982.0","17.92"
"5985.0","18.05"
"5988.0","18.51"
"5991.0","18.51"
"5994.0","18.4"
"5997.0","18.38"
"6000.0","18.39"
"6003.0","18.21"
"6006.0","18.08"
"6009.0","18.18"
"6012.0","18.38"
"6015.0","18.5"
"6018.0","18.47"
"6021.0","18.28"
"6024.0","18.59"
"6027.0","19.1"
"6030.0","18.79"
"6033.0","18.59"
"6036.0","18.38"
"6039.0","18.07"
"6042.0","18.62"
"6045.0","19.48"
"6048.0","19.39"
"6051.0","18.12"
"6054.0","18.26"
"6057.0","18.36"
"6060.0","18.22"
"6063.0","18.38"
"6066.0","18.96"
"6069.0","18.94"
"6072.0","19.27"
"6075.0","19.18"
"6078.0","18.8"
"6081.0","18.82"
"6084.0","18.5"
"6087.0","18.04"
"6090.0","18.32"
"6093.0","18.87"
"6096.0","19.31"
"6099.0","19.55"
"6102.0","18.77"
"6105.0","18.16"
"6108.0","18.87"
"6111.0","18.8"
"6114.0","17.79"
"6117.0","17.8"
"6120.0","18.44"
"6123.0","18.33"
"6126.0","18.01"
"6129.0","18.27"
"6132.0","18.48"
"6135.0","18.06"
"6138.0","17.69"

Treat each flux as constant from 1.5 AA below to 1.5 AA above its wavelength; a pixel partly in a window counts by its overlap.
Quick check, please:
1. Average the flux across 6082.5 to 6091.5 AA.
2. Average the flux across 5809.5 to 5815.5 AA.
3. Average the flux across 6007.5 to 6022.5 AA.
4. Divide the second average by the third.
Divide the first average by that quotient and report 18.4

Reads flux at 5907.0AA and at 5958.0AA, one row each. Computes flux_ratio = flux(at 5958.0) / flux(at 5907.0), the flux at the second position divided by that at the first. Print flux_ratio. 0.97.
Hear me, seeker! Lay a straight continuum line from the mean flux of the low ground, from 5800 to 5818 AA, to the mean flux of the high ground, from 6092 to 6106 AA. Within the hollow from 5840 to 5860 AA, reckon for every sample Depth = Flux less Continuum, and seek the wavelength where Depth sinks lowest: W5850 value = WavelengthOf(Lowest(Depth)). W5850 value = 5856.0 AA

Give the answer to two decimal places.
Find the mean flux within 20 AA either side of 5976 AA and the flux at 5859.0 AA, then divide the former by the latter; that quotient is 1.02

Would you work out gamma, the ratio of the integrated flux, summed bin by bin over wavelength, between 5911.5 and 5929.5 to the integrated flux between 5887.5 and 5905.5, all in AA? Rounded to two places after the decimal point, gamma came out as 1.34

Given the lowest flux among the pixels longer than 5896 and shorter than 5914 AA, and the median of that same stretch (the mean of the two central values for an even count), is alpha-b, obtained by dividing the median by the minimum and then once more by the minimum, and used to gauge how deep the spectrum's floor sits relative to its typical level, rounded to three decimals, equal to 0.096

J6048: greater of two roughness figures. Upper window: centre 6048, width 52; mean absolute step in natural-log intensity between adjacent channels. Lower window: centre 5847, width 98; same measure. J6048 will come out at 0.040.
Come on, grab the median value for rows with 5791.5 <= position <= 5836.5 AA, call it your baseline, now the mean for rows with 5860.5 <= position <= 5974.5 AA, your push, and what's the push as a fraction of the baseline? 0.93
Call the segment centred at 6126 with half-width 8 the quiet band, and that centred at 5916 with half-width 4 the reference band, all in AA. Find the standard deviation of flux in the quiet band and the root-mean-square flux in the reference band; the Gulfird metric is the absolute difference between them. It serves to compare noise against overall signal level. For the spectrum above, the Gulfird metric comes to 18.3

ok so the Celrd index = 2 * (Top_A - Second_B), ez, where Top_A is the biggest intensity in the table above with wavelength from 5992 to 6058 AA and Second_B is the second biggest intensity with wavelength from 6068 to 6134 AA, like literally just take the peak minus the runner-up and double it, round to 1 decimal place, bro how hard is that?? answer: 0.3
